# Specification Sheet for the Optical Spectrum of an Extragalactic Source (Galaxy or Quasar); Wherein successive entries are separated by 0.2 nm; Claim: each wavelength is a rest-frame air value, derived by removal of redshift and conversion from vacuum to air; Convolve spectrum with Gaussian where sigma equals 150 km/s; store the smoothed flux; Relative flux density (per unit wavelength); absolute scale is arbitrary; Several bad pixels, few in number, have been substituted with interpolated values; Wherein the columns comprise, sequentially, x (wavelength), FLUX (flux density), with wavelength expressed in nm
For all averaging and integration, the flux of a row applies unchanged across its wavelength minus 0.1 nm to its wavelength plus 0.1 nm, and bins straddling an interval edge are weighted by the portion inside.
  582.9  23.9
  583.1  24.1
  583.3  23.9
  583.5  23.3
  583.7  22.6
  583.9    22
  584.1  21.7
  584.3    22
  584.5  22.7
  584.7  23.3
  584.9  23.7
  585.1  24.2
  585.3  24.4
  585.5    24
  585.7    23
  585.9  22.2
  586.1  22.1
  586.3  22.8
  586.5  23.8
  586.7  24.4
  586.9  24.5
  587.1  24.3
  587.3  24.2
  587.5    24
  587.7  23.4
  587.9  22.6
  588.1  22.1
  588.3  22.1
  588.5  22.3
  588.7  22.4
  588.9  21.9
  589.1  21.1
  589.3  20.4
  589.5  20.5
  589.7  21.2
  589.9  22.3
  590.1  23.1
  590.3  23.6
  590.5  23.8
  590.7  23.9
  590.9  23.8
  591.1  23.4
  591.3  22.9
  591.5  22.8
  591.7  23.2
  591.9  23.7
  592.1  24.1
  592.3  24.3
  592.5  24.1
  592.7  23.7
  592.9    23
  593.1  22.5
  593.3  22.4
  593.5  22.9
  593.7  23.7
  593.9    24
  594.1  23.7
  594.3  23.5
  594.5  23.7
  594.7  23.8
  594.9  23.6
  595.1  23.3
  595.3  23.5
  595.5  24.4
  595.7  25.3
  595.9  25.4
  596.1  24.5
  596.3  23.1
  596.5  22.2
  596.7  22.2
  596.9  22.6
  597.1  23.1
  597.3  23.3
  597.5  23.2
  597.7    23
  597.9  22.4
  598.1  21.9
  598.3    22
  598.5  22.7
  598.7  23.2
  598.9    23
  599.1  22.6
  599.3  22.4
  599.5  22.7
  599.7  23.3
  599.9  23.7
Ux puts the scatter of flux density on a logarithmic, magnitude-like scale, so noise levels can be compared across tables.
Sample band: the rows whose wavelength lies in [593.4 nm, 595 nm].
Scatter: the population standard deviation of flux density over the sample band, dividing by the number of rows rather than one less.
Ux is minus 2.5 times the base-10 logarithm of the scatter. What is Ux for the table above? 1.3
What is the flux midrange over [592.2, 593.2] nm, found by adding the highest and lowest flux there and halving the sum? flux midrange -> 23.4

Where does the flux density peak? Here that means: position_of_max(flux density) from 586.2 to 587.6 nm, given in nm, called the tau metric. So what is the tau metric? 586.9 nm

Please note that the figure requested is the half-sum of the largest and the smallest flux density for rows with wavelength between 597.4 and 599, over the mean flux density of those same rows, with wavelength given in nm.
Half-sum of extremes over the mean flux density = 0.99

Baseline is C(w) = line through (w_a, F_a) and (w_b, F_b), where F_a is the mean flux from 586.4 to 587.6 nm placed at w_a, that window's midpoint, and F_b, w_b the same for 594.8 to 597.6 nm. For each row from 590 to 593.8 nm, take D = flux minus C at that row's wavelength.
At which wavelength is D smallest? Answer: 593.3 nm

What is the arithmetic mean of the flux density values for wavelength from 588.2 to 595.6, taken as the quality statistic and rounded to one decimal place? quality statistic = 23.0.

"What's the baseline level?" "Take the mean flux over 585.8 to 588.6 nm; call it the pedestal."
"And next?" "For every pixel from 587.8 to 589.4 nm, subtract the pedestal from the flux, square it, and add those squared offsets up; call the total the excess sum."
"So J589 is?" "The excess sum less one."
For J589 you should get 17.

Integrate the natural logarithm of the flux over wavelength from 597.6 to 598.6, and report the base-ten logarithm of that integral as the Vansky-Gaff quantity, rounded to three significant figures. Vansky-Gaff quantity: 0.493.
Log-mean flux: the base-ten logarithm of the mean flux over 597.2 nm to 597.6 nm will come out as 1.37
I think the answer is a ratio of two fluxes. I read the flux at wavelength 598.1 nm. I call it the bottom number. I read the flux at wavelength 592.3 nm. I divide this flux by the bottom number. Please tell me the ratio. 1.11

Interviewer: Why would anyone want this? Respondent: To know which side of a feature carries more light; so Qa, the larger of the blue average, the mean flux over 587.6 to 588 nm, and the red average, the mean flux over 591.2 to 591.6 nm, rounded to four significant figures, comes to 23.00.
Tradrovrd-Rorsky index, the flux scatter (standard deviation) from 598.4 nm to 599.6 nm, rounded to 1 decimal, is 0.3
